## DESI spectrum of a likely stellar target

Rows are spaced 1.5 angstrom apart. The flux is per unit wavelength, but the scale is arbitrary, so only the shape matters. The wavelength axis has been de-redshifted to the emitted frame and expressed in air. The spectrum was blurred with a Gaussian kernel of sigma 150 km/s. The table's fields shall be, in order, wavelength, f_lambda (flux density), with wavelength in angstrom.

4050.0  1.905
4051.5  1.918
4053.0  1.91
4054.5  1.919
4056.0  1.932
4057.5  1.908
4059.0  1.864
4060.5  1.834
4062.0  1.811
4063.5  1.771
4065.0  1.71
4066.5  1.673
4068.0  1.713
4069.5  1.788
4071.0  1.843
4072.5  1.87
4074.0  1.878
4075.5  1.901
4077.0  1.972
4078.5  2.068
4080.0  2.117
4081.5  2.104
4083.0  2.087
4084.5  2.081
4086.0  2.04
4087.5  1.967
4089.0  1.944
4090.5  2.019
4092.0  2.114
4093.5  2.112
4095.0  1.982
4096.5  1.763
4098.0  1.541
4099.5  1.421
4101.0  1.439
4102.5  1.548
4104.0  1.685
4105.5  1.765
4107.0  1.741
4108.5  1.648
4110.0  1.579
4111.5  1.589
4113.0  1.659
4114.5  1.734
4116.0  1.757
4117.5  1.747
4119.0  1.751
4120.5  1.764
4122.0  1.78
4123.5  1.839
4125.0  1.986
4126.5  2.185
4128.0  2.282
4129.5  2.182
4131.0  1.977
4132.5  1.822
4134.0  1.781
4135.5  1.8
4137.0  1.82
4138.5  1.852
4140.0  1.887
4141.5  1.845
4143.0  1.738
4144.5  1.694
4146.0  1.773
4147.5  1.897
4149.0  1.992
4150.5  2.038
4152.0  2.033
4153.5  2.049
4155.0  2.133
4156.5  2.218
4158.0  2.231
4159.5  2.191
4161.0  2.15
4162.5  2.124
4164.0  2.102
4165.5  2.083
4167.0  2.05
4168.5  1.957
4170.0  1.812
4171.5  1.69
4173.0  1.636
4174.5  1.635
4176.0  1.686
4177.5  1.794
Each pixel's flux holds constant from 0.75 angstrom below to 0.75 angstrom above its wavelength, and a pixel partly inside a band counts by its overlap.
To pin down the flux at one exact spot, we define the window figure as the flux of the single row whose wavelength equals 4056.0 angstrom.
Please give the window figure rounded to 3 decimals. 1.932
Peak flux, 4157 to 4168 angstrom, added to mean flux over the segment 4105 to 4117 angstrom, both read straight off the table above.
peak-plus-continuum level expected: 3.9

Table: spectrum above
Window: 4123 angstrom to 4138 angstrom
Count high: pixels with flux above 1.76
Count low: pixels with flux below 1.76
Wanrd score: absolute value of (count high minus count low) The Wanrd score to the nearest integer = 10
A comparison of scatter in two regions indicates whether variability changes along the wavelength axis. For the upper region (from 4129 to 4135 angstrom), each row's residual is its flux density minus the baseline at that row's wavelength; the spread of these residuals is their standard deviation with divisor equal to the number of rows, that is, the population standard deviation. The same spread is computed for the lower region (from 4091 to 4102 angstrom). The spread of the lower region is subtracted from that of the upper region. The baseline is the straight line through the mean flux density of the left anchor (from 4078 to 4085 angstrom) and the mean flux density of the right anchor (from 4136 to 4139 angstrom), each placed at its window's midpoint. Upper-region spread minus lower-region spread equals -0.12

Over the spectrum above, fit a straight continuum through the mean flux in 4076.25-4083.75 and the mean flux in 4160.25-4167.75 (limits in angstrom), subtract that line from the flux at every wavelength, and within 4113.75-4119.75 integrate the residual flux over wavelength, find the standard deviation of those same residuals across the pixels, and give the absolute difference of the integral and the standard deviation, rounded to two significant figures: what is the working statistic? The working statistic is 2.0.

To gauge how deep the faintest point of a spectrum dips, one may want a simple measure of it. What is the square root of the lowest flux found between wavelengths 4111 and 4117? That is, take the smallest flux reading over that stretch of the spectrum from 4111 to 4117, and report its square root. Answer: 1.26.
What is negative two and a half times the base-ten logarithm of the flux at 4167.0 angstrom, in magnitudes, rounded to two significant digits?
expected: -0.78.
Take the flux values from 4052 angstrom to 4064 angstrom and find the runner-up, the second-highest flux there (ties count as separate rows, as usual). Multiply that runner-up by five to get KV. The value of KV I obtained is 9.6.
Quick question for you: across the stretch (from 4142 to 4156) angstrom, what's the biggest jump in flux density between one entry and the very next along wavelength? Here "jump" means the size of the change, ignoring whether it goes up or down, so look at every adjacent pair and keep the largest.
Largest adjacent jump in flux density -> 0.124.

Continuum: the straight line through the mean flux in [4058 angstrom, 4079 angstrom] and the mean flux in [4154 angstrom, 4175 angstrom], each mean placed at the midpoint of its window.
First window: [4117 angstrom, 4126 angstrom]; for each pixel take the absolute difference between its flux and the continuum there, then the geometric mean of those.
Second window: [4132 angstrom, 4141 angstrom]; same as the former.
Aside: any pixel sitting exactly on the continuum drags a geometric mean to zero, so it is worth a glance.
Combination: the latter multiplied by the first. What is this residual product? 0.015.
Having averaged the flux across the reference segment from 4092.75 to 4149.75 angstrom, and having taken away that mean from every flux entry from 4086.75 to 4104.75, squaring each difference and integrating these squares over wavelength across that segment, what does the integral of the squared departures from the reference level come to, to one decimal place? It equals 1.1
